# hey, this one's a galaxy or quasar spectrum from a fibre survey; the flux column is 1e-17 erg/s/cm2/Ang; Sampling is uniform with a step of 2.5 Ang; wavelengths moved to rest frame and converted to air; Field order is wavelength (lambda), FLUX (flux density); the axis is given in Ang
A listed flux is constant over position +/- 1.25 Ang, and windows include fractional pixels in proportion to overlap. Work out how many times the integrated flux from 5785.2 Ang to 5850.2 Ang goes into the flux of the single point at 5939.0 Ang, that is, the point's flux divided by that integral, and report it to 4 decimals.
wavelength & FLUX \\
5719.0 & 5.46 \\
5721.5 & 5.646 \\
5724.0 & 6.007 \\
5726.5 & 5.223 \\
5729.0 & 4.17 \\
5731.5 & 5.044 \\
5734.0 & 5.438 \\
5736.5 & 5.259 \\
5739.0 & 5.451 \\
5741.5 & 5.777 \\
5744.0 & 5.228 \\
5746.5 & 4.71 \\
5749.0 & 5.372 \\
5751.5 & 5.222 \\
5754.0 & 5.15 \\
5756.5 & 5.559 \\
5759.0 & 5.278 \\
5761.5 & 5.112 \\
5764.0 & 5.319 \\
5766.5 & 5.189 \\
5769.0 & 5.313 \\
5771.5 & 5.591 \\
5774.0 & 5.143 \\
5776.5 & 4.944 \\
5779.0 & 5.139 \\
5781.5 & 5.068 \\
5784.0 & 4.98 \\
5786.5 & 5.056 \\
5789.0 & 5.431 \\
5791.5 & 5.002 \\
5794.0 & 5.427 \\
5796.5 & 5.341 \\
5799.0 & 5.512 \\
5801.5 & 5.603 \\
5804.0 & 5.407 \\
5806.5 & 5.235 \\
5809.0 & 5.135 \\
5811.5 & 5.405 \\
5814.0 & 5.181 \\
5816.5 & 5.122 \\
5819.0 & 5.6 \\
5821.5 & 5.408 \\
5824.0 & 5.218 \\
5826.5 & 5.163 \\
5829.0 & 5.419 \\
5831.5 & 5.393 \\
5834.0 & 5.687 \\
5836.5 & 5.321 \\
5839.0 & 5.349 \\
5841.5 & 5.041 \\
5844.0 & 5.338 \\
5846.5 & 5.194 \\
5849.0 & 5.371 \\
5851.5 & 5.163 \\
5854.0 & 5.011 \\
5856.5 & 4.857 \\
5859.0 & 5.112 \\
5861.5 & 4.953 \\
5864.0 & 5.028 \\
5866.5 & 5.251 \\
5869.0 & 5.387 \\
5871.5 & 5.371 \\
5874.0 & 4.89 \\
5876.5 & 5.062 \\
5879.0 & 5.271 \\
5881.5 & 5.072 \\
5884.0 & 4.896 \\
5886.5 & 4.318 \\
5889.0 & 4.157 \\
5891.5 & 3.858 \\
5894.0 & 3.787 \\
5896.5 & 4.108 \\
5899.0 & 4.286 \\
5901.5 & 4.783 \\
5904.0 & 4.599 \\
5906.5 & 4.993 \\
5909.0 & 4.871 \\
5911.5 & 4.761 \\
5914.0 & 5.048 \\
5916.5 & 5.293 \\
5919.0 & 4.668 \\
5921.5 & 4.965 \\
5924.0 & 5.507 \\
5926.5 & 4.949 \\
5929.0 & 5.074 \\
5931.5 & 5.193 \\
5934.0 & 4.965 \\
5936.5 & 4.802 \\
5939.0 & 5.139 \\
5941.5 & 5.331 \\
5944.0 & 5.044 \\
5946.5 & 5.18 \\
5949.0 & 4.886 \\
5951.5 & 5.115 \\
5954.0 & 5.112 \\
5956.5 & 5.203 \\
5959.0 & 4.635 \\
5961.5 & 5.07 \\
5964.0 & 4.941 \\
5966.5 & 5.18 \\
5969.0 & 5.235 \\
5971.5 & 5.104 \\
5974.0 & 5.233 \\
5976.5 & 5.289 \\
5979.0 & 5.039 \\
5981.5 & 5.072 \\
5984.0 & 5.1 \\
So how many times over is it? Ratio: 0.0149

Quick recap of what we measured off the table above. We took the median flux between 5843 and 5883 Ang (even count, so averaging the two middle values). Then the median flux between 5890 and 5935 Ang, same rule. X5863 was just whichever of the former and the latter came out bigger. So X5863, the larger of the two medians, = 5.14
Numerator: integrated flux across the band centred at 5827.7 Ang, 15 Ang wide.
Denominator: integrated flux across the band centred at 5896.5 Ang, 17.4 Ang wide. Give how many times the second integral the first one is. 1.1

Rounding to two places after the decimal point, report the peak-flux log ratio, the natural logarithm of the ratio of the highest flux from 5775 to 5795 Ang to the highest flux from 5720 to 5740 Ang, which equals -0.10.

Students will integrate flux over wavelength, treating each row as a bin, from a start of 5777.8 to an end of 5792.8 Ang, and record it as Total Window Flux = 76.7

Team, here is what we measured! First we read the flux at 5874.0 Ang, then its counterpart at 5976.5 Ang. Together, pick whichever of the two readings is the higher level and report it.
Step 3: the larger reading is 5.29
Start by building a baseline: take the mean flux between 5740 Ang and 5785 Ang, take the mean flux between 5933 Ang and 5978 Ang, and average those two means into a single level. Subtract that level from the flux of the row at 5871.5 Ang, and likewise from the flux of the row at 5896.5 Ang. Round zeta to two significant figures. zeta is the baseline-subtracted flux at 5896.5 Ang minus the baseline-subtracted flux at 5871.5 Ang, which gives -1.3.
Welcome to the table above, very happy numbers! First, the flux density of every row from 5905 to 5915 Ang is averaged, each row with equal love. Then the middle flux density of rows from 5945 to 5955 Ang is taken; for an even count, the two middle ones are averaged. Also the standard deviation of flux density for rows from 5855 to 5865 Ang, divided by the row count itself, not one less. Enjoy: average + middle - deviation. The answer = 9.9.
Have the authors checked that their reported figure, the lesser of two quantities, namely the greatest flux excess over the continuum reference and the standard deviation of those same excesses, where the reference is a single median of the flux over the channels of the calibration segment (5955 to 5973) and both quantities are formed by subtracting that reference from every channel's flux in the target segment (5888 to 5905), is -0.32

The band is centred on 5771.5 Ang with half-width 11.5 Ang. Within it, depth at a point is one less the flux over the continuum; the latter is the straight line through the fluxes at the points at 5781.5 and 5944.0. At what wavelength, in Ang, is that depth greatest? 5776.5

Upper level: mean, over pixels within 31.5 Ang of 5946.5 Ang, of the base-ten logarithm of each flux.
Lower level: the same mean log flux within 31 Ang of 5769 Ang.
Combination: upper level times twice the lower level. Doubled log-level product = 1.016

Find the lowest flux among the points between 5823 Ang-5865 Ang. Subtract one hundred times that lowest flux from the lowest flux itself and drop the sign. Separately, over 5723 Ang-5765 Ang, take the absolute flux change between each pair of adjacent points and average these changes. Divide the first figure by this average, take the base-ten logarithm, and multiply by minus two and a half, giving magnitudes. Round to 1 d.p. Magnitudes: -7.6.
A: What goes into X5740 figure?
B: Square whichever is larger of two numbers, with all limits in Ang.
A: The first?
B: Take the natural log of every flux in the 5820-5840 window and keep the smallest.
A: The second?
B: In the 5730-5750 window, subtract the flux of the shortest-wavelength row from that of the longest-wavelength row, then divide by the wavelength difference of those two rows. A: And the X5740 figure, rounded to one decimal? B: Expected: 2.7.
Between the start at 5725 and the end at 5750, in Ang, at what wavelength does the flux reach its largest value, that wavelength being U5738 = 5741.5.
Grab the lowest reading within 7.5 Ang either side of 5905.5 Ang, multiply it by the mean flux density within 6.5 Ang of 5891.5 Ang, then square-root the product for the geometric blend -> 4.2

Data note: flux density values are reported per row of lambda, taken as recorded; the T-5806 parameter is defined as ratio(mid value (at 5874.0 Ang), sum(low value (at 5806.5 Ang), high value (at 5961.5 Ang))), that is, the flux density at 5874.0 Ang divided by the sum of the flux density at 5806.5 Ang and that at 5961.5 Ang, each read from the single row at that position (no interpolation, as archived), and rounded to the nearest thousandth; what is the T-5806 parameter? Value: 0.475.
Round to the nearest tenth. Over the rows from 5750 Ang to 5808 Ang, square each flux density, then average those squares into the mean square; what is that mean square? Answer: 27.7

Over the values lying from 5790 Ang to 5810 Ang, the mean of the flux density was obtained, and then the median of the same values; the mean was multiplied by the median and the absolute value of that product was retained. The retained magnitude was 28.7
